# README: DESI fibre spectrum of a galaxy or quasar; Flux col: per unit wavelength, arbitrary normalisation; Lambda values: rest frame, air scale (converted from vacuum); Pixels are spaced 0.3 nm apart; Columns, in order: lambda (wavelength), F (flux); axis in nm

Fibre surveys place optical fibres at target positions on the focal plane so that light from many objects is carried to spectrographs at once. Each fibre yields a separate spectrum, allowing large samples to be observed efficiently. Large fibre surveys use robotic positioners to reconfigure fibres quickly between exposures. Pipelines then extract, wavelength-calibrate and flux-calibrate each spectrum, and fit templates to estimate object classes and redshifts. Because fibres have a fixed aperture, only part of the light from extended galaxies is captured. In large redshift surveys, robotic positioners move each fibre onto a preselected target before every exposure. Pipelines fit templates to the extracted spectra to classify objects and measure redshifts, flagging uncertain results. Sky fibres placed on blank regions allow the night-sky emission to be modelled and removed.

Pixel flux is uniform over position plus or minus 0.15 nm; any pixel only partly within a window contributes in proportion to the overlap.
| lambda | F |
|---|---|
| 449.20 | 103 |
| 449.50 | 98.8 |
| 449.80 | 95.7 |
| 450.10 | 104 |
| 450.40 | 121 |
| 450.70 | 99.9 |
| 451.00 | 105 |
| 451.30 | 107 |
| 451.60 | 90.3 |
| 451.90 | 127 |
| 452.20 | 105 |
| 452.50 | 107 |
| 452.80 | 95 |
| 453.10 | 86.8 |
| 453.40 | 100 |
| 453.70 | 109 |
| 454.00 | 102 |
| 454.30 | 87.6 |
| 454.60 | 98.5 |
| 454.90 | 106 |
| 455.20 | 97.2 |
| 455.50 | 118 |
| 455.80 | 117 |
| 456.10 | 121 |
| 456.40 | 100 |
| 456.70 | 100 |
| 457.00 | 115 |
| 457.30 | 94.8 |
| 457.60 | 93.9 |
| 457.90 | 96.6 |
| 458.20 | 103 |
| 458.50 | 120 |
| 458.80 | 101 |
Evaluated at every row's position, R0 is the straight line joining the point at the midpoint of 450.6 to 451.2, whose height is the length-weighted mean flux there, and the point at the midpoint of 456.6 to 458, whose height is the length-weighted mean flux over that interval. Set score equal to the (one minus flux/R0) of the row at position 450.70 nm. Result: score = 0.031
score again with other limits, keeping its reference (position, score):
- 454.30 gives 0.137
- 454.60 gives 0.029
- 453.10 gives 0.150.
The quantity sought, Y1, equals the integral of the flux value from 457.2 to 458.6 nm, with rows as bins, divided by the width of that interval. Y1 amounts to 101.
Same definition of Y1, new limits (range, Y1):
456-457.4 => 106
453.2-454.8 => 99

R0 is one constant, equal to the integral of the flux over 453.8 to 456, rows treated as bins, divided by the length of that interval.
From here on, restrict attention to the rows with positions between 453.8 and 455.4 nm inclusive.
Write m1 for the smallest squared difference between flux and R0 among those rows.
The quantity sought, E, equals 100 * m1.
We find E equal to 300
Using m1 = 3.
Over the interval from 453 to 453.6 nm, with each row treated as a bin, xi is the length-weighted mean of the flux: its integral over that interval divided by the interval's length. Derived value 95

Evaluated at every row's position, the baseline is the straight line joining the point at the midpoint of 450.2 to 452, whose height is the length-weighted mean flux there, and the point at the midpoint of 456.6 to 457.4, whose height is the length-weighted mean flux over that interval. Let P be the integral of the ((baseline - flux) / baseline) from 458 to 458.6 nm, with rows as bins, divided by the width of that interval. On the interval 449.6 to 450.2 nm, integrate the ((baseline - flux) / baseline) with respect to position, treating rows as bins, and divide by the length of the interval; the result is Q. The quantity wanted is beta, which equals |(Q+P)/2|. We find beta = 0.011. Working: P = -0.062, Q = 0.08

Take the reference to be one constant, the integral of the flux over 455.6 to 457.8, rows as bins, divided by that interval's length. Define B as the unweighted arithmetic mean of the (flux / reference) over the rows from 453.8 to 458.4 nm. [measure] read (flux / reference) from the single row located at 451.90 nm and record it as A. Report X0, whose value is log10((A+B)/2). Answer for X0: 0.036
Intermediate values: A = 1.20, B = 0.975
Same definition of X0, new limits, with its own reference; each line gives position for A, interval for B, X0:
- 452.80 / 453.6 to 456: -0.027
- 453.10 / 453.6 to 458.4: -0.046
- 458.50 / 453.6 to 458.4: 0.023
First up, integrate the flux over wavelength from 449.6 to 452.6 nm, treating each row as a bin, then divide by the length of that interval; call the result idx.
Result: 106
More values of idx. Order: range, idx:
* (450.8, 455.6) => 102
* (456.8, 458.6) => 103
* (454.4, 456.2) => 109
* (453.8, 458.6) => 104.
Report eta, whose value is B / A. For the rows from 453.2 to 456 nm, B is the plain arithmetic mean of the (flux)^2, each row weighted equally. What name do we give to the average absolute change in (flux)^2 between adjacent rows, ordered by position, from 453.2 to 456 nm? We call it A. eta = 5.4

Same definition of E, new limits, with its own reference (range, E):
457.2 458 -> 5880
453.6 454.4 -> 514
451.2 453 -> 54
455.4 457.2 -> 1822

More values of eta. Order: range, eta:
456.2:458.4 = 6.5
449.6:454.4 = 3.9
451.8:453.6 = 4.6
